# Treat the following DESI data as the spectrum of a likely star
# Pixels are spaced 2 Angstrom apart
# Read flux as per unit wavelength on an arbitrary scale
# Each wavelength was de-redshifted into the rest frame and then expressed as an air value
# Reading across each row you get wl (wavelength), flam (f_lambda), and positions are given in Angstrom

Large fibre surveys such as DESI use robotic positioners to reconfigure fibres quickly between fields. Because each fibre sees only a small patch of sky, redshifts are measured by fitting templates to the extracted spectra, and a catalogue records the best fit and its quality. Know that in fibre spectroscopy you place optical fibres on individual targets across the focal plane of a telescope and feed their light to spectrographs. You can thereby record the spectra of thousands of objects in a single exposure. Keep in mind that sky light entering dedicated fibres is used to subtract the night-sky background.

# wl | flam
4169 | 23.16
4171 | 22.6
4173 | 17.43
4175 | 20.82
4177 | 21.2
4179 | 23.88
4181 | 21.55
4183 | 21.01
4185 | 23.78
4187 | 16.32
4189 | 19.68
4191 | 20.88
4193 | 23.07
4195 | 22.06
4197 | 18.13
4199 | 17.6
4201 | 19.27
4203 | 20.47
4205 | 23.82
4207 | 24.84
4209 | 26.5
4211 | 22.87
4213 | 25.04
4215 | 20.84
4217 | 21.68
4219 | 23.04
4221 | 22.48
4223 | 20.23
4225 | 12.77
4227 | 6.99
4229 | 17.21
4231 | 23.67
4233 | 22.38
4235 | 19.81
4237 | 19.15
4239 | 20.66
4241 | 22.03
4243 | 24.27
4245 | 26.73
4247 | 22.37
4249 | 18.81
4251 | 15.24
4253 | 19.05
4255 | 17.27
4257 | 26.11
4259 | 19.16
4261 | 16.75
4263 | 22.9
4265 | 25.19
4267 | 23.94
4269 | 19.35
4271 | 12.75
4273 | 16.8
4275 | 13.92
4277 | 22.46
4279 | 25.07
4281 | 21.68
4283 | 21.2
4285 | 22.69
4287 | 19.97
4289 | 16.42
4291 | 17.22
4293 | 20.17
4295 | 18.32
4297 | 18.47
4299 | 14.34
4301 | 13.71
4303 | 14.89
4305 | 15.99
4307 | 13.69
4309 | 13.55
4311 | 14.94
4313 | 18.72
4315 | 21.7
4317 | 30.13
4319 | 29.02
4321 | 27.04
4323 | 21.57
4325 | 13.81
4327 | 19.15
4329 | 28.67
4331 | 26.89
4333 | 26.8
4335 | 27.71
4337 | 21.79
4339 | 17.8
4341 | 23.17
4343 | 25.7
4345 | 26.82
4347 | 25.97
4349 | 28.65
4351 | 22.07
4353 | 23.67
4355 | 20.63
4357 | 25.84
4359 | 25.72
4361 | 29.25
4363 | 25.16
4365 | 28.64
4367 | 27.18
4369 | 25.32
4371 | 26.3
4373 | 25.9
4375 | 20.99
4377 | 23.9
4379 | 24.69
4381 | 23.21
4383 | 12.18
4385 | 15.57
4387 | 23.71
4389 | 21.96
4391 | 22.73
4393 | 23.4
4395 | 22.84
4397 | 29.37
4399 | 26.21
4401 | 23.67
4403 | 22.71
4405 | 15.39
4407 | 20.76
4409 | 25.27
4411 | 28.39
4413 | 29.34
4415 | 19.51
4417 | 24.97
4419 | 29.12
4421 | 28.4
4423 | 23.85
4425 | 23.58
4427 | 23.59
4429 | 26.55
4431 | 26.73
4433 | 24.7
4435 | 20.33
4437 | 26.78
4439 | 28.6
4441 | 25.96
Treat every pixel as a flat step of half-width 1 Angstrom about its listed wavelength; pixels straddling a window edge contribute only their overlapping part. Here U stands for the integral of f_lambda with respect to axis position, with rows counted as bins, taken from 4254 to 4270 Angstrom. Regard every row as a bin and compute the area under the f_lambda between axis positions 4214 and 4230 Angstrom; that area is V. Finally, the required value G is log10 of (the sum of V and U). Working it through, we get 2.80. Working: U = 341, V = 290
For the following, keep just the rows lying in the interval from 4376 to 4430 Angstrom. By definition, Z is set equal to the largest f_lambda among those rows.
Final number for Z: 29.37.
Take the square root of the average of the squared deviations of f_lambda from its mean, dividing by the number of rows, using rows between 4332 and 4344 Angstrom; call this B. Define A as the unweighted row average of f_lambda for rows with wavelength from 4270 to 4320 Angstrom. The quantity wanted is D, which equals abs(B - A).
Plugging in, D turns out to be 15.3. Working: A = 18.7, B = 3.4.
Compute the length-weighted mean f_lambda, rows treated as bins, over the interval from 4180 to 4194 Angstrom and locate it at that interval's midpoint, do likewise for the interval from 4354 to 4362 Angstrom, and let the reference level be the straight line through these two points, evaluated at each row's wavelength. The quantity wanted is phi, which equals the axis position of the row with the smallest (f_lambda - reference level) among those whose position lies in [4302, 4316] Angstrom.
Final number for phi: 4309 Angstrom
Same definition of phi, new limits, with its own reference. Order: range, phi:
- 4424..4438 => 4435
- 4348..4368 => 4355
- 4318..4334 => 4325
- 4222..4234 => 4227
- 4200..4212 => 4201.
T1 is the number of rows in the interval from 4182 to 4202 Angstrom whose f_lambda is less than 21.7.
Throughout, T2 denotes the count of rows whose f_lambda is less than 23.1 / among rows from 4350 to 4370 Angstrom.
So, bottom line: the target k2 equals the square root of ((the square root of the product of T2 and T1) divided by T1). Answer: 0.73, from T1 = 7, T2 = 2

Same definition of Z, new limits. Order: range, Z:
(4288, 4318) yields 30.13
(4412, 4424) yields 29.34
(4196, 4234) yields 26.5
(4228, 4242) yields 23.67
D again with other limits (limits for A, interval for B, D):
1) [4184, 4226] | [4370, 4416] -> 17.0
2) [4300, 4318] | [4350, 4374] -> 15.1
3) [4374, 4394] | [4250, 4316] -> 17.5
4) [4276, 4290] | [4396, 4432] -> 17.7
